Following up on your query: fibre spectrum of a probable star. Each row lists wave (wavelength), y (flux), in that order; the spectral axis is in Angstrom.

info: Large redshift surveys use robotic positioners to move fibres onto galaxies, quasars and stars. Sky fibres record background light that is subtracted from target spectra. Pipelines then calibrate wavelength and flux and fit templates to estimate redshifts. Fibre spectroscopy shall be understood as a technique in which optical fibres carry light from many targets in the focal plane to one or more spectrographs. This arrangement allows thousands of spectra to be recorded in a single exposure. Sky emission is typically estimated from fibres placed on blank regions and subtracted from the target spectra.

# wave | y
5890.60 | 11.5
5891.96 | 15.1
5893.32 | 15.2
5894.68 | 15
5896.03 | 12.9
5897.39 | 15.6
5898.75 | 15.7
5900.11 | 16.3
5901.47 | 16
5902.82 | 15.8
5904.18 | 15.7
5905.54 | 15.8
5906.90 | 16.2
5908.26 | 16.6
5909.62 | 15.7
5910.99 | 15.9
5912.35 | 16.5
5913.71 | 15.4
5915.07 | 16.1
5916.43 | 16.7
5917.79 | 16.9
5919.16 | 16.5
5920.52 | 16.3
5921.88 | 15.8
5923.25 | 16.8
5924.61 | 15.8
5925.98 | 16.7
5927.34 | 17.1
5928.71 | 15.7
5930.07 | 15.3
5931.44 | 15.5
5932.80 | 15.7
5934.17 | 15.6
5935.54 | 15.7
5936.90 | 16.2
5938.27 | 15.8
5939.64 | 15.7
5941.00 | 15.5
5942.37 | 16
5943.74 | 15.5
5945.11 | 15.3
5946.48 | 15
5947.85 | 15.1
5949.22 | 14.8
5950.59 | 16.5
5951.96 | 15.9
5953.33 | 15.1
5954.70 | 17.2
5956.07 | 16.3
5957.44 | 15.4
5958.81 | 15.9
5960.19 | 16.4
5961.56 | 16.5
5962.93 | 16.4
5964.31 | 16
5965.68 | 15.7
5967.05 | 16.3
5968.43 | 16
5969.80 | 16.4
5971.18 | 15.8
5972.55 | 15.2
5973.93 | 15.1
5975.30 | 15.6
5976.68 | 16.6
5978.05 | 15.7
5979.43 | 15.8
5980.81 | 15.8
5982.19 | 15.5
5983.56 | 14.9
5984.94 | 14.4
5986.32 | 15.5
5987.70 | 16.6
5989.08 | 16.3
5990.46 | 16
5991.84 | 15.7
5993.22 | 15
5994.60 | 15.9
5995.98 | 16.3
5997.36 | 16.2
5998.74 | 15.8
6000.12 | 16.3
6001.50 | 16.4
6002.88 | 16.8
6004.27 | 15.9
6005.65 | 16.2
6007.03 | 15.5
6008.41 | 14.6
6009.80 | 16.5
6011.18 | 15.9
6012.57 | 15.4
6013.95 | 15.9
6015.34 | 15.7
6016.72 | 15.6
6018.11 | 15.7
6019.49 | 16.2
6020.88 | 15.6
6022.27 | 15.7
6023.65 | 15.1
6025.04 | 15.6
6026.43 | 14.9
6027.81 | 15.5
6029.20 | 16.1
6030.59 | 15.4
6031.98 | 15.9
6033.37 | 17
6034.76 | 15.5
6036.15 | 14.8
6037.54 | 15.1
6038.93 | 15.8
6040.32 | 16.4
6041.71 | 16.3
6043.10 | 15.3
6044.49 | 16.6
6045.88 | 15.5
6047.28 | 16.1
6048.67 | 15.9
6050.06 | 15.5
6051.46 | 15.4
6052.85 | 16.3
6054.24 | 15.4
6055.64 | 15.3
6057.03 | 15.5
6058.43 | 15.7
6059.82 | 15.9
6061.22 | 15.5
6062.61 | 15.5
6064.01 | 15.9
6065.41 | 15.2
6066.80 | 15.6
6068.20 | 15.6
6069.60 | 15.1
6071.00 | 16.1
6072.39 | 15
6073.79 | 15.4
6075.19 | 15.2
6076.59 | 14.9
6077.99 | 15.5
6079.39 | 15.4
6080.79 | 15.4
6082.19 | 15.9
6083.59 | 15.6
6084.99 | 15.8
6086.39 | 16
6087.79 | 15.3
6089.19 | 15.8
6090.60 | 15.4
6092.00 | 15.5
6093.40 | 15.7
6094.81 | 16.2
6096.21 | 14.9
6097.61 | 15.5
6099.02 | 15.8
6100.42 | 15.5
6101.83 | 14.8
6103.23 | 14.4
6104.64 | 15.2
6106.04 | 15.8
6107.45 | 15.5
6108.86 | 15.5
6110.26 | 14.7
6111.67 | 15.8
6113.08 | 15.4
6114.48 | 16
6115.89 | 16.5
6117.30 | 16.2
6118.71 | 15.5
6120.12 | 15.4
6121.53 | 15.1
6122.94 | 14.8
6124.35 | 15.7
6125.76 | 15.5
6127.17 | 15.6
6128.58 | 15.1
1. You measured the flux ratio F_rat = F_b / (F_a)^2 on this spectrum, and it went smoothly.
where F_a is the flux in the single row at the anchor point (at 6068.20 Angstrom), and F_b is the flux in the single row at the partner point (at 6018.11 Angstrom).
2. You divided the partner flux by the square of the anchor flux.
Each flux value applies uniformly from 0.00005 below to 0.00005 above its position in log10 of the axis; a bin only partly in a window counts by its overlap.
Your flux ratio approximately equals 0.065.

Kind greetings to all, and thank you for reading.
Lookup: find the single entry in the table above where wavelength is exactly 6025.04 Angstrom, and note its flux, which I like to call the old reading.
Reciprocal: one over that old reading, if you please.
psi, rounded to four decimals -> 0.0641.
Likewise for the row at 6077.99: 0.0645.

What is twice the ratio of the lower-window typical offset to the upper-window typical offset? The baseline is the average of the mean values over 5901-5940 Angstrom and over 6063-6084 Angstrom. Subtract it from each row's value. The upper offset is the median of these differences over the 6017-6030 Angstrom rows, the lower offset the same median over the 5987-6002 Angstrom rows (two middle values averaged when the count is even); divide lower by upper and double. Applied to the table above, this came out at -5.9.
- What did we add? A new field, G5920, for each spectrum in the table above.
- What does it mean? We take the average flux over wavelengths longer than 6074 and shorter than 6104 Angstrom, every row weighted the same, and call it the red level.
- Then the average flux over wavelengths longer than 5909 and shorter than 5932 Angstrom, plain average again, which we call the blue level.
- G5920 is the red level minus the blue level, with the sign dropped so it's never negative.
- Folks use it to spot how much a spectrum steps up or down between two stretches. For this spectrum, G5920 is 0.71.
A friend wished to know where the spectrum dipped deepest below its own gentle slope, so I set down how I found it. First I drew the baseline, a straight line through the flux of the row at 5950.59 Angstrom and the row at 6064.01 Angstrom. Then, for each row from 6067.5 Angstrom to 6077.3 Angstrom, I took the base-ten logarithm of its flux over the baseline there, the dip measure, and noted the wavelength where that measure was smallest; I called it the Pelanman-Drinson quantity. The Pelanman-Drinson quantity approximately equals 6076.59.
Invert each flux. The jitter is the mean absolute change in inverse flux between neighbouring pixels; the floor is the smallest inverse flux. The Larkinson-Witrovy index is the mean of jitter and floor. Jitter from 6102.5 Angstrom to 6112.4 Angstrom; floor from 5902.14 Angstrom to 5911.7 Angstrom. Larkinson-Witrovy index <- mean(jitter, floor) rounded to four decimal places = 0.0314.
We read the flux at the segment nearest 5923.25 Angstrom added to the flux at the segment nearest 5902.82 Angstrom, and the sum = 32.6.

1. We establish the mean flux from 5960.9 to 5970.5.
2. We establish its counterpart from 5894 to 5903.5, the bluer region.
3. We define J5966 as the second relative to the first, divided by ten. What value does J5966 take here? 0.095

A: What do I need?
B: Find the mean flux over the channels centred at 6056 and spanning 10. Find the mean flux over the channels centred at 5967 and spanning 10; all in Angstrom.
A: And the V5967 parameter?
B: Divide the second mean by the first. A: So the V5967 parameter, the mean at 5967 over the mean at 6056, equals 1.03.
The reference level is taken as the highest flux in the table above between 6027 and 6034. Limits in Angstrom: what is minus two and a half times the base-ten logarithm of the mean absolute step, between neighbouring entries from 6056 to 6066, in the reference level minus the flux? 1.2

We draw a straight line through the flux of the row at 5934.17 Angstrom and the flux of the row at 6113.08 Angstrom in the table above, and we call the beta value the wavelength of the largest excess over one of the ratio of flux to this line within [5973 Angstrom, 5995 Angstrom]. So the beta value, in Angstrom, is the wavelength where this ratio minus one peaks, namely 5987.70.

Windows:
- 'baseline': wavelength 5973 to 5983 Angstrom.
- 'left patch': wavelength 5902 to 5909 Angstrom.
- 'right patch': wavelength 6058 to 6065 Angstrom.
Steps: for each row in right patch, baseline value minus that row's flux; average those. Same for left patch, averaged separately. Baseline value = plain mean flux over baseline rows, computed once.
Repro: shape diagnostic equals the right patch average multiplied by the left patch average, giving -0.01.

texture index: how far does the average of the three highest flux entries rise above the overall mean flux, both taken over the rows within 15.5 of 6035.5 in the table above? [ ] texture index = 0.96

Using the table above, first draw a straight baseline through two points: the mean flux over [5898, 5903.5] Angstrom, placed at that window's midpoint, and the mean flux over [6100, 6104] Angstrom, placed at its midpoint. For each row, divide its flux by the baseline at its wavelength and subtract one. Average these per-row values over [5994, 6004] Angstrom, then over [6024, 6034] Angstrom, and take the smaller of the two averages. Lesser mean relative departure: 0.032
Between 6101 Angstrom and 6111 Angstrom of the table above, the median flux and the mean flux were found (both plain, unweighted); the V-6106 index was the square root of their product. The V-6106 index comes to 15.2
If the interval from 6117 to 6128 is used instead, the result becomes 15.5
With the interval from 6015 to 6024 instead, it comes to 15.7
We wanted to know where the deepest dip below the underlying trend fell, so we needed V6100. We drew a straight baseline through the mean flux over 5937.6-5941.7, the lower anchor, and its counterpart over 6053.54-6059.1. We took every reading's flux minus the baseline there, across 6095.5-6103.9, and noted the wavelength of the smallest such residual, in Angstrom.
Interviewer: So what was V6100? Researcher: 6103.23 Angstrom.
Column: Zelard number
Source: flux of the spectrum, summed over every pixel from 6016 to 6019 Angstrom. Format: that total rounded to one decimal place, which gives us 31.3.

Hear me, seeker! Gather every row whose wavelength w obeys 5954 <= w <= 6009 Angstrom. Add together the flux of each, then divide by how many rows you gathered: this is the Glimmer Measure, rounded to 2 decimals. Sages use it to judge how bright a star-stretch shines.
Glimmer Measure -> 15.90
